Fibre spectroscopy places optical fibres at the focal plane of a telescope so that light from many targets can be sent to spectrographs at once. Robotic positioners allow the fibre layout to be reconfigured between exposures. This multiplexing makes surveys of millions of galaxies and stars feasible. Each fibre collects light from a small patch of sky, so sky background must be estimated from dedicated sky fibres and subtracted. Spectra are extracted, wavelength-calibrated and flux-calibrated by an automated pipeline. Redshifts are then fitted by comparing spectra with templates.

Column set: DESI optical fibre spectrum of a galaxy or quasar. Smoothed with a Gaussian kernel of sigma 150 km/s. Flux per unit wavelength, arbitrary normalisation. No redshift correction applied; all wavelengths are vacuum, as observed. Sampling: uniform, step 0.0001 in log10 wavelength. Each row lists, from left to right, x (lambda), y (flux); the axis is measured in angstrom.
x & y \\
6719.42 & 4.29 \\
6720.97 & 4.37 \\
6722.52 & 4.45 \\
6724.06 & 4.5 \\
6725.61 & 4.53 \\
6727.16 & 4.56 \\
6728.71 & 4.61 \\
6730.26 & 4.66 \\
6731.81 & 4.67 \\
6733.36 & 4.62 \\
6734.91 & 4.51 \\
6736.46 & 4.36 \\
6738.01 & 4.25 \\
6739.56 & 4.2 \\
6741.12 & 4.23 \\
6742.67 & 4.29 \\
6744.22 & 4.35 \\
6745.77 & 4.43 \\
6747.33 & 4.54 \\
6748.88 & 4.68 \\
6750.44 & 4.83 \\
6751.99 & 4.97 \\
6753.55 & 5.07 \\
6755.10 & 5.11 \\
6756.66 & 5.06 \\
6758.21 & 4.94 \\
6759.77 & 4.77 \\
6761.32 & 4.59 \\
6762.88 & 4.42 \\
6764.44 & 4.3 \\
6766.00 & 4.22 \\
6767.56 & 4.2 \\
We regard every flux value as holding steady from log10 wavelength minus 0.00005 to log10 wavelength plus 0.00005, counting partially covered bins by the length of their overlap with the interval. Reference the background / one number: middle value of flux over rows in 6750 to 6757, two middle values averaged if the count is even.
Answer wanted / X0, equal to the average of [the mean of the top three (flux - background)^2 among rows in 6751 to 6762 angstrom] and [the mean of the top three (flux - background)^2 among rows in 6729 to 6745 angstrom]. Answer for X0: 0.40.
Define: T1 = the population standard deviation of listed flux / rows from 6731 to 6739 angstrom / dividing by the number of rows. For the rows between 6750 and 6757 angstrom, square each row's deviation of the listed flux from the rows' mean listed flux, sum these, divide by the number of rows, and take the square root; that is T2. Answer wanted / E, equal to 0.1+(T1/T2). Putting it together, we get 1.7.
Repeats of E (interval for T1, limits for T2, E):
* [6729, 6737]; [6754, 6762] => 0.7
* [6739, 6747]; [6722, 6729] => 1.6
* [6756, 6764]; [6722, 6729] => 4.4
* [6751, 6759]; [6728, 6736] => 1.2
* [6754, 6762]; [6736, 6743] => 3.6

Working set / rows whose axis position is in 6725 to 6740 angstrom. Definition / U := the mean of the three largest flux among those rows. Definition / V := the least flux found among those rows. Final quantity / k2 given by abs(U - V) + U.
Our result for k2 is 5.1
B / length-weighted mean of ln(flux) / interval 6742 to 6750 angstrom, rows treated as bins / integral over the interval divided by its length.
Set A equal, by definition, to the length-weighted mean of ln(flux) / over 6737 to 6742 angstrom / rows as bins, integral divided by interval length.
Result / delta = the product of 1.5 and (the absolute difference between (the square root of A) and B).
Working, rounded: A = 1.442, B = 1.50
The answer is 0.44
